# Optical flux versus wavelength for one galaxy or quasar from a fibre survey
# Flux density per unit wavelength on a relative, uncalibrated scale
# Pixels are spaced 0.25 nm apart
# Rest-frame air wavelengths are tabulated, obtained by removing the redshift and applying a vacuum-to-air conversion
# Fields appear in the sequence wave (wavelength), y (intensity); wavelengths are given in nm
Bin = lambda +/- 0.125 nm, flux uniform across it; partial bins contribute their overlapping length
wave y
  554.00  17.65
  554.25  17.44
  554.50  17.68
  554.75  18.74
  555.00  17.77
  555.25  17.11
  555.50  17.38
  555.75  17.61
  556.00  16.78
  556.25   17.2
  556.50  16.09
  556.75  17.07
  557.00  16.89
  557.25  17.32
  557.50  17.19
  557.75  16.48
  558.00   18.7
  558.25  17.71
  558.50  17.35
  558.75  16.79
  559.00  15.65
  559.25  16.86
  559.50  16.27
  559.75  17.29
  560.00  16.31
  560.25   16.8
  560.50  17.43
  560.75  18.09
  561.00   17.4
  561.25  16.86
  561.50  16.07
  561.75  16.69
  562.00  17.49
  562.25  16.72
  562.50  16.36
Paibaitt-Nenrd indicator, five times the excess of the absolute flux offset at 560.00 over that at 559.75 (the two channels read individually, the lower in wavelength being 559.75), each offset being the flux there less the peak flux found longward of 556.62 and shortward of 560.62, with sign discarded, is 4.9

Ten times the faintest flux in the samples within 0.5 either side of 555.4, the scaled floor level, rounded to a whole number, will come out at 171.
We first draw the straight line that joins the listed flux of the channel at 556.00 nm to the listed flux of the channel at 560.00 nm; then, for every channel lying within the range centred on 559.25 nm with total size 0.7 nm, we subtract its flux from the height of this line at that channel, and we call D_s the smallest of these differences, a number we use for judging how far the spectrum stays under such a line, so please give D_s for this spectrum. -0.5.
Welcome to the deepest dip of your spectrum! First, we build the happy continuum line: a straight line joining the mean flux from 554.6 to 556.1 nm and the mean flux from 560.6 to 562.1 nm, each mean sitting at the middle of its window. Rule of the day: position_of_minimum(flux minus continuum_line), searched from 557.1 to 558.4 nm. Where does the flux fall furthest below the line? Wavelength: 557.75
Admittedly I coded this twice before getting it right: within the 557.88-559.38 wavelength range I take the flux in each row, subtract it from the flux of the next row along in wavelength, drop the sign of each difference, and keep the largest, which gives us 1.21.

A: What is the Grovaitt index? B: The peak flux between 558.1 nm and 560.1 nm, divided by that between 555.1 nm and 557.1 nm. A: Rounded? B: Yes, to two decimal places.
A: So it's 1.01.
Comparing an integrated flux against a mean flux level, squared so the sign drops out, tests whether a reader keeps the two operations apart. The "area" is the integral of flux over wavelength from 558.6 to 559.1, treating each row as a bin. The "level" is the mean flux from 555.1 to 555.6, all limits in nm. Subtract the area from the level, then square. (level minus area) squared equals 83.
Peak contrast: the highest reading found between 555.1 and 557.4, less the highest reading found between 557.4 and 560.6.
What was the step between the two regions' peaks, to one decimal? -1.1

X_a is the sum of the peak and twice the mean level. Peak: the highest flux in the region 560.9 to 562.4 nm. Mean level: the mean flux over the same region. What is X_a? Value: 51.2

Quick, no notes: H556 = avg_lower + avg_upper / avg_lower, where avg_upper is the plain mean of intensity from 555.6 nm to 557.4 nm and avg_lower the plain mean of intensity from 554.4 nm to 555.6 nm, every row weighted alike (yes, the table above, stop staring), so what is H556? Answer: 18.7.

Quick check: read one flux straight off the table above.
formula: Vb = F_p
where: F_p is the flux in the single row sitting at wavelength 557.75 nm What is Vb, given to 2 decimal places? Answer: 16.48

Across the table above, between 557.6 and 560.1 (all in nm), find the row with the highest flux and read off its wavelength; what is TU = 558.00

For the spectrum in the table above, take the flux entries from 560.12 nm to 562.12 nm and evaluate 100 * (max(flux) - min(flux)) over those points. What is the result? 202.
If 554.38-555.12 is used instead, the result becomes 106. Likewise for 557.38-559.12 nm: 305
